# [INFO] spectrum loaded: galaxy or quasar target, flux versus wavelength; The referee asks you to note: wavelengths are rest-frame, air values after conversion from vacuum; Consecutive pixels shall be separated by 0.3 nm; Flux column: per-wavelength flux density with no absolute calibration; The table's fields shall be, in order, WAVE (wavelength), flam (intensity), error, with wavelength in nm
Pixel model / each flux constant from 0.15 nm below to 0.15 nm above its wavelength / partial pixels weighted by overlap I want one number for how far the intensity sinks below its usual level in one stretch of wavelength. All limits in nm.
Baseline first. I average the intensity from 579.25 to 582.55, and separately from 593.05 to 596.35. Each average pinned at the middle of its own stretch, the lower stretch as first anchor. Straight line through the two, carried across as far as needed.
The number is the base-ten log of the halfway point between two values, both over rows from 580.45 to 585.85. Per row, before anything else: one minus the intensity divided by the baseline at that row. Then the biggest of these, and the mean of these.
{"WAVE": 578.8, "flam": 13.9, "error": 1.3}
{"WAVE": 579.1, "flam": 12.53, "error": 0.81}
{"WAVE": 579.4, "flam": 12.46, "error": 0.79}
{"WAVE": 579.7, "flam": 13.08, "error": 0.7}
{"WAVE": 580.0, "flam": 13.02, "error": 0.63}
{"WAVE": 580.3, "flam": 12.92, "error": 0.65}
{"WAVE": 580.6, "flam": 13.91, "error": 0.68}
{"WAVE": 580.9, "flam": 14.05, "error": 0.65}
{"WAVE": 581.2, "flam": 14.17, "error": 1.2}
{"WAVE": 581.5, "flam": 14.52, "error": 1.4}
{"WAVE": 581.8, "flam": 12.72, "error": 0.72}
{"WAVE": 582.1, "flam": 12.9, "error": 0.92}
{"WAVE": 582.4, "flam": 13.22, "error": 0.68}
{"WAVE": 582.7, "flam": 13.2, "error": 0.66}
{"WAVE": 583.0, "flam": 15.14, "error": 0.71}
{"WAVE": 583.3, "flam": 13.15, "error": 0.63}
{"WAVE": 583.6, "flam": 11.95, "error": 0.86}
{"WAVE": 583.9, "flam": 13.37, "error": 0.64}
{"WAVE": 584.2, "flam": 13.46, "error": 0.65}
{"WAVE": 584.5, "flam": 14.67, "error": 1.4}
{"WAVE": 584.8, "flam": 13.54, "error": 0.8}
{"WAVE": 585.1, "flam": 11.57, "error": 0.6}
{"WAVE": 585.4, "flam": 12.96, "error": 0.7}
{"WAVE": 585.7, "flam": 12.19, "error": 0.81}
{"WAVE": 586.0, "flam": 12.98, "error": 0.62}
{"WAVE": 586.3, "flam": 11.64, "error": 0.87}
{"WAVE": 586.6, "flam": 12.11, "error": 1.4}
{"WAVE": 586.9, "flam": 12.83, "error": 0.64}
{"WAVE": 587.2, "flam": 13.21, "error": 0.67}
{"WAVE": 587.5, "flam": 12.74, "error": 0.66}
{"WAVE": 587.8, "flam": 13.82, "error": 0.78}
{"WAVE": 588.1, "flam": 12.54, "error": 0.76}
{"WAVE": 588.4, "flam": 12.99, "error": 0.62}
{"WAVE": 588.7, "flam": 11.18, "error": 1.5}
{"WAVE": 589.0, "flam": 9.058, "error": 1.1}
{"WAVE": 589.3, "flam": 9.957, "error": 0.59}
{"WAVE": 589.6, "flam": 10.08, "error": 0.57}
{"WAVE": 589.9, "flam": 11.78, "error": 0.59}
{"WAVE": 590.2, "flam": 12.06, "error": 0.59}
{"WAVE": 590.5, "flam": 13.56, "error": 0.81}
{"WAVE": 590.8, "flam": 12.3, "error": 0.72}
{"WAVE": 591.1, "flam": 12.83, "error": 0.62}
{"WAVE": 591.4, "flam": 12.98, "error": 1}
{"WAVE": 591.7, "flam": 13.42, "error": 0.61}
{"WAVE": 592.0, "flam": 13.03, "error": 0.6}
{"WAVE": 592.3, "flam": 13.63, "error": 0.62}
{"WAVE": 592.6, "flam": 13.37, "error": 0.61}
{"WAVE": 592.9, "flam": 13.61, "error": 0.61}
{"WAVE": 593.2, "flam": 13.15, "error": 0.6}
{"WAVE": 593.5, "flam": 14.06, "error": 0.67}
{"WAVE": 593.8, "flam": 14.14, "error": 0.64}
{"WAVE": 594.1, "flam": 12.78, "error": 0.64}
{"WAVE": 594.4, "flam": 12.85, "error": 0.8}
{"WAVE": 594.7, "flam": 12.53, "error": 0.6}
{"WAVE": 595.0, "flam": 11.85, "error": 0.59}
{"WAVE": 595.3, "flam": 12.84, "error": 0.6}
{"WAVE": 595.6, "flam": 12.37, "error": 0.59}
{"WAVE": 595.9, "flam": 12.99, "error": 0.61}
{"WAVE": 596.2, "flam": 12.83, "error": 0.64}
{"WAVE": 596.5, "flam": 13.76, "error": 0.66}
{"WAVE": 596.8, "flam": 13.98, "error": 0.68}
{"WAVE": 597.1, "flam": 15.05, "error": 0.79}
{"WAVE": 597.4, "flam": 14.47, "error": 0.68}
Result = -1.2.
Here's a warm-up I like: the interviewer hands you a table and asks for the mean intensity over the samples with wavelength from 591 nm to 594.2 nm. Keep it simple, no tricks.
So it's 13.4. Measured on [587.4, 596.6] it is 12.6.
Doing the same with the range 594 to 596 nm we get 12.6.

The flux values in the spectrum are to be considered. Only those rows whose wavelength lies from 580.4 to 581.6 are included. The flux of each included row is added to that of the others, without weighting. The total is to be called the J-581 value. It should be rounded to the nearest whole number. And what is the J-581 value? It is 57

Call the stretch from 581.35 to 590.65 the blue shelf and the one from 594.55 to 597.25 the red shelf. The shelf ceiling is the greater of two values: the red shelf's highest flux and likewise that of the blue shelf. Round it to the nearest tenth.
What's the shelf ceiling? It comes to 15.1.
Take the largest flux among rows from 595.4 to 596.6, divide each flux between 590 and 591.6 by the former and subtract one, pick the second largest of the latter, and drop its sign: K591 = 0.057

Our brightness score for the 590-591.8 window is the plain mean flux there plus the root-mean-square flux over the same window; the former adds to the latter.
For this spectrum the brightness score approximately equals 25.7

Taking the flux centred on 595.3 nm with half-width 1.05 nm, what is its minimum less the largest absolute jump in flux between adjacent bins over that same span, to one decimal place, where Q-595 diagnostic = 10.9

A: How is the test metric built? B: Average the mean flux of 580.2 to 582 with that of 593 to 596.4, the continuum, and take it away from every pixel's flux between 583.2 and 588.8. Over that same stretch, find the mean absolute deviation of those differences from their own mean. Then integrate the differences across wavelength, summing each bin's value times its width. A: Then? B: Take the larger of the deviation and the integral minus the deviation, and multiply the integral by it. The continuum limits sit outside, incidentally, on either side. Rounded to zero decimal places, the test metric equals -2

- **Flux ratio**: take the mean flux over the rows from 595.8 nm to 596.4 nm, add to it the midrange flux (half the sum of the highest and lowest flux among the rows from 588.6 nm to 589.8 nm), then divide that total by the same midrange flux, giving 2.28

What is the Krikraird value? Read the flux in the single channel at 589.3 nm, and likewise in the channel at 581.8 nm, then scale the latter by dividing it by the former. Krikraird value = 1.28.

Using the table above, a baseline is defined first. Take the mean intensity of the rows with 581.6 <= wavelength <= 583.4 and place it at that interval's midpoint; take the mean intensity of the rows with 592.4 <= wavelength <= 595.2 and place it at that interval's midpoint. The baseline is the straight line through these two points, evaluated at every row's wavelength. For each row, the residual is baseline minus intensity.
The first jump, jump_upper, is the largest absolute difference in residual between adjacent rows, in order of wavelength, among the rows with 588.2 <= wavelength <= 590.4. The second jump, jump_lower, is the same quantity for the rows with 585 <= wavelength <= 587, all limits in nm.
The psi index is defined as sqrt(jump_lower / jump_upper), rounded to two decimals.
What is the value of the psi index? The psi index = 0.81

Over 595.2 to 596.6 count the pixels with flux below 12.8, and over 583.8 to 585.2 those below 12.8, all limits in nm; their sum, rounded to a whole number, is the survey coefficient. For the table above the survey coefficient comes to 2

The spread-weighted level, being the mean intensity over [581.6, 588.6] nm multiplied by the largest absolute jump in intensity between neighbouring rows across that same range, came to 25.9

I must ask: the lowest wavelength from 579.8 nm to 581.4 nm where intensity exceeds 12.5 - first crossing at 580.0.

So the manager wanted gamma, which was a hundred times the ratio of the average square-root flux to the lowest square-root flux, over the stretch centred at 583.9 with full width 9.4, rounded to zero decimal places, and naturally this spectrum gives 106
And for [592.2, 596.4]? 105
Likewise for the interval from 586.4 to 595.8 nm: 118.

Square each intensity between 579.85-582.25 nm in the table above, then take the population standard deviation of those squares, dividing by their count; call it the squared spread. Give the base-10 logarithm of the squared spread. 1.3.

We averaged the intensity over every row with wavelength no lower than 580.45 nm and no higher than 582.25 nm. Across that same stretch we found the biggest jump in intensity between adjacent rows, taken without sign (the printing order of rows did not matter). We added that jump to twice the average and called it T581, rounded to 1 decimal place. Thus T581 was 29.2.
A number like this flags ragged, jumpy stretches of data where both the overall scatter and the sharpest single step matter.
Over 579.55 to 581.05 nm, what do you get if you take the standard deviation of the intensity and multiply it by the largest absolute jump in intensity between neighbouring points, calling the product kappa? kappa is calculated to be 0.5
